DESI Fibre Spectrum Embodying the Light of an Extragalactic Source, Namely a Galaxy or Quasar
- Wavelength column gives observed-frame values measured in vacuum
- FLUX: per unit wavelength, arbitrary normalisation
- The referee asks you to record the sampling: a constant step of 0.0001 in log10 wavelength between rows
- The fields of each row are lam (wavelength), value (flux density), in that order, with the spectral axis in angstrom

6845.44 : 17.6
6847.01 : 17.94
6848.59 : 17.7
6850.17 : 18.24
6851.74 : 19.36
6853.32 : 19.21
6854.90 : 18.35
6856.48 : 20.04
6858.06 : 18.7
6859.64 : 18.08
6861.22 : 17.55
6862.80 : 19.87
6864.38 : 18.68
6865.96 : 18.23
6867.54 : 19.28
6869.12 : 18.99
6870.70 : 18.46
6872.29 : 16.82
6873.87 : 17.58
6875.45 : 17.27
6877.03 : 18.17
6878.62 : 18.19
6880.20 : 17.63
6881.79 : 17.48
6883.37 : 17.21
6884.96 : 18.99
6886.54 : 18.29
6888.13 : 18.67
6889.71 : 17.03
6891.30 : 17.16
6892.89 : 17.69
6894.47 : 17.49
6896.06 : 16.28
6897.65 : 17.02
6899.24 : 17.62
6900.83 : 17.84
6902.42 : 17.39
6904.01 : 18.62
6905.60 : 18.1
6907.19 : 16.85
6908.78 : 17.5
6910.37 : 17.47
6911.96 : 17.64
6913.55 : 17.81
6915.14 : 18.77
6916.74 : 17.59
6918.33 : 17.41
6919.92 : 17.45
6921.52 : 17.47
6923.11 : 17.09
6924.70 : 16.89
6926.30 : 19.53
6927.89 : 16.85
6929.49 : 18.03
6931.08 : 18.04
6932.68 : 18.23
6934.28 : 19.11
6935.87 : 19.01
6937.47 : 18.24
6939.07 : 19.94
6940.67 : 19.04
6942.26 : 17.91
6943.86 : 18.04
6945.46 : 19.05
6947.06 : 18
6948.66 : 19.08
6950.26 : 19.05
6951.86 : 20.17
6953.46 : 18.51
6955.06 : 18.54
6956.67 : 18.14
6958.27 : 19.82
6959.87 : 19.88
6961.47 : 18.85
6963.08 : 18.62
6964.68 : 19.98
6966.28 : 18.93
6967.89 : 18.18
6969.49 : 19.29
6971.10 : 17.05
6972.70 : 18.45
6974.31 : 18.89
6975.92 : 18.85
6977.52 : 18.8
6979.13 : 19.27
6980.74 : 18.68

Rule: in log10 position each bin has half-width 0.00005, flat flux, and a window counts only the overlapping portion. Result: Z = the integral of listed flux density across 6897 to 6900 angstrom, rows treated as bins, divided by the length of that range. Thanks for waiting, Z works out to 17.32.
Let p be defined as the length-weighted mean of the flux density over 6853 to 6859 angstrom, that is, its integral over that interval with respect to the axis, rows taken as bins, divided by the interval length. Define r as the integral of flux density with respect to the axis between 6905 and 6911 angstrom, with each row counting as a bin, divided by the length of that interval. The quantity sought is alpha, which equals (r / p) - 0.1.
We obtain 0.82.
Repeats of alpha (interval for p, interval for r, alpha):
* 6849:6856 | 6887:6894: 0.84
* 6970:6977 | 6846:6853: 0.90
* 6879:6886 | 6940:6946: 0.93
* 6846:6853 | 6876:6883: 0.87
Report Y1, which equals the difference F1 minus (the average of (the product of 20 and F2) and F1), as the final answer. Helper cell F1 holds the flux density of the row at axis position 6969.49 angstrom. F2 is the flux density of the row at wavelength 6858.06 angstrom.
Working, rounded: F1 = 19.29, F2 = 18.7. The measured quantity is -177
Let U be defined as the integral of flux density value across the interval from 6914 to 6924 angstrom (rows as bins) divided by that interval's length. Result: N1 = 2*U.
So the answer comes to 35.3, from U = 17.63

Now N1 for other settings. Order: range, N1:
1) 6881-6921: 35.3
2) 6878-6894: 35.7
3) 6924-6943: 36.8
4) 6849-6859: 37.8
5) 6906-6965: 36.7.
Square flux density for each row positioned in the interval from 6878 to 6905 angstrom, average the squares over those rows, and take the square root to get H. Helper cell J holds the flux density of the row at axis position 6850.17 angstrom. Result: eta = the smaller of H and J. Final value 17.7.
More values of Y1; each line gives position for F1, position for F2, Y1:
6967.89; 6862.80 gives -190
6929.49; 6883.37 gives -163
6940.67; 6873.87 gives -166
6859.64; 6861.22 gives -166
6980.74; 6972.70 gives -175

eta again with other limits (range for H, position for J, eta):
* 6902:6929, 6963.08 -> 17.7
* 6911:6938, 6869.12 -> 18.0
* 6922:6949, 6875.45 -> 17.3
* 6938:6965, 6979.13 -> 19.0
